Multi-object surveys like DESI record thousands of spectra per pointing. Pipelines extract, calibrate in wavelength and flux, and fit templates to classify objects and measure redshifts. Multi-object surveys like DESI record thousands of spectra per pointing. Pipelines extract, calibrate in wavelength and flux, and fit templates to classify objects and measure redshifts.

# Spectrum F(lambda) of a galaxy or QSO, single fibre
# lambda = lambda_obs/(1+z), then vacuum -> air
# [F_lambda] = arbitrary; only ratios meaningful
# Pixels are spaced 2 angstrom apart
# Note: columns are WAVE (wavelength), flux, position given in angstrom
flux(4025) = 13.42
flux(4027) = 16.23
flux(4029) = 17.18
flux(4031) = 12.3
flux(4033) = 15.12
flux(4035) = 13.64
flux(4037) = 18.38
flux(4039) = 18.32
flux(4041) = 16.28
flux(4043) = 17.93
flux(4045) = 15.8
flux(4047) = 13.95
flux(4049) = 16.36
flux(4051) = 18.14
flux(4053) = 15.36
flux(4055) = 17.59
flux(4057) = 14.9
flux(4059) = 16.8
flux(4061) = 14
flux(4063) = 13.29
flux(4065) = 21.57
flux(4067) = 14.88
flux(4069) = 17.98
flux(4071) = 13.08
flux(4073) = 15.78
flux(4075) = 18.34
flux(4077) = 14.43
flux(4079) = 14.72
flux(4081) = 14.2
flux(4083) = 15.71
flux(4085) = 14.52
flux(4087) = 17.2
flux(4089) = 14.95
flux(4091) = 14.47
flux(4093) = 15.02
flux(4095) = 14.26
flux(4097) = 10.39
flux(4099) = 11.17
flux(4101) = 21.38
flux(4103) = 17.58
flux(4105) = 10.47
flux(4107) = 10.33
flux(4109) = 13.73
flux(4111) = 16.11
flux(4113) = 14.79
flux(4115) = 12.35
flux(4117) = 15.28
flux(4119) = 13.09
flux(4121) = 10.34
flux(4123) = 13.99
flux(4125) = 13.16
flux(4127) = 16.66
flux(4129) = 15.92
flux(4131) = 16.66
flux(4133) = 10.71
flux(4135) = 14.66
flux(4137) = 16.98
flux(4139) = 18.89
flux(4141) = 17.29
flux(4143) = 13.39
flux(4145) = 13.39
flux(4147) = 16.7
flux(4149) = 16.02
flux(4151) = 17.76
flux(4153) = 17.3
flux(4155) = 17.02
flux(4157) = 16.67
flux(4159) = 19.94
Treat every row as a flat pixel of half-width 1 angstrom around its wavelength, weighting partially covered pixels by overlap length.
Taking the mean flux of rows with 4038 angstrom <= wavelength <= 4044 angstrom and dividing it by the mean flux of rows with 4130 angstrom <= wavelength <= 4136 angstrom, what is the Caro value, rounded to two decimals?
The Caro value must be 1.25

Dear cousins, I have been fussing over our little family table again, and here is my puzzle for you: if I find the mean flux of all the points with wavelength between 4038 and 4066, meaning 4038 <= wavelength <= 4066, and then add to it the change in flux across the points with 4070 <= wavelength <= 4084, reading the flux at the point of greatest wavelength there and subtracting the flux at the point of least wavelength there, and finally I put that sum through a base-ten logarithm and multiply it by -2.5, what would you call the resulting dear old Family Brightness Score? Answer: -3.20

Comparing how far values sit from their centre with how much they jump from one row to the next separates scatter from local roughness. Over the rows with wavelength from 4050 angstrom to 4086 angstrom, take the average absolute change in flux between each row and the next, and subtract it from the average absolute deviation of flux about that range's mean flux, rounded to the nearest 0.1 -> -1.2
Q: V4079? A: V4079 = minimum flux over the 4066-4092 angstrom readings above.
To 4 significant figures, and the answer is 13.08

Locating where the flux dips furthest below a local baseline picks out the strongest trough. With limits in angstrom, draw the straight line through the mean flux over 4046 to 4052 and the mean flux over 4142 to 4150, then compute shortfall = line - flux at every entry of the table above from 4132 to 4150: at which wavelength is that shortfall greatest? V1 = 4133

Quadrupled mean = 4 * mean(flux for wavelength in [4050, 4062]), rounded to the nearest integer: 65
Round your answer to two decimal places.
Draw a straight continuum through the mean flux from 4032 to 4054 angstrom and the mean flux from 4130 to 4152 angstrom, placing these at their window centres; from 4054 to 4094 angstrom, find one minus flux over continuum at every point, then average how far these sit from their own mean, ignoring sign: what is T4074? 0.10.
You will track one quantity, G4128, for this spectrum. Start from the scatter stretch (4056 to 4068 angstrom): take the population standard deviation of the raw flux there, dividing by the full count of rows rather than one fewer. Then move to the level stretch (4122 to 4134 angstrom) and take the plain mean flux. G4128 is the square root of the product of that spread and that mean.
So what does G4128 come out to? 6.32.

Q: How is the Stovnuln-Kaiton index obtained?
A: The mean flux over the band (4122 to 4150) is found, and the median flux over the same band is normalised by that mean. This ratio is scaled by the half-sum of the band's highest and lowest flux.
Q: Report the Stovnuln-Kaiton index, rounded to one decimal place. 15.4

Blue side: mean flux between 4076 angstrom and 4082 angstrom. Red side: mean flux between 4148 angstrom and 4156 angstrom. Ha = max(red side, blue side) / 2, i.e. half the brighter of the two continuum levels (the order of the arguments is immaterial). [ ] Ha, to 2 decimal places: 8.51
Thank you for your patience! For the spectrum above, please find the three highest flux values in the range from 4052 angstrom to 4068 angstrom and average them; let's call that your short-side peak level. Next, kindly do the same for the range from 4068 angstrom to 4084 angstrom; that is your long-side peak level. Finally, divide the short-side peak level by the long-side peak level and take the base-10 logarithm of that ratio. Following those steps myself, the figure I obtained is 0.03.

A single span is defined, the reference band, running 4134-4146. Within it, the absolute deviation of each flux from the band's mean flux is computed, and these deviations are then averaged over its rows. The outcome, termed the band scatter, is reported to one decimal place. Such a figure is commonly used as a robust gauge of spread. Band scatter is 2.0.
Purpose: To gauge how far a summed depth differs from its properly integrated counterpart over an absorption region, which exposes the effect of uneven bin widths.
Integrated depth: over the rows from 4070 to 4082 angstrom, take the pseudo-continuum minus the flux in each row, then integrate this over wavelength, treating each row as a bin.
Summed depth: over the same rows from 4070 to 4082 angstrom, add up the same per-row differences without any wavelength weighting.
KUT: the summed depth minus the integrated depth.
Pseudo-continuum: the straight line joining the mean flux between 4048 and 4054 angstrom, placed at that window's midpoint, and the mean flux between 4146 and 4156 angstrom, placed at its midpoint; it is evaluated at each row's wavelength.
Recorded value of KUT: -9.7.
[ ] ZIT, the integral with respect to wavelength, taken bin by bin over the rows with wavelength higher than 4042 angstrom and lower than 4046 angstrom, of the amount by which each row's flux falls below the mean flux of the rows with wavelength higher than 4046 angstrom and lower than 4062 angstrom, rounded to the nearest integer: -4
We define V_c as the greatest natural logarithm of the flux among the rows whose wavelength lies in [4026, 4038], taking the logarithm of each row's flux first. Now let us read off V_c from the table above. 2.91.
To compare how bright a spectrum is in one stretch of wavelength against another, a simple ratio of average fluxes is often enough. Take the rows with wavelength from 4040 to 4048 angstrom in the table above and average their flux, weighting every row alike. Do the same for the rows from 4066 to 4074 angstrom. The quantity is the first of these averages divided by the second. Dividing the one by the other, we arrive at 1.04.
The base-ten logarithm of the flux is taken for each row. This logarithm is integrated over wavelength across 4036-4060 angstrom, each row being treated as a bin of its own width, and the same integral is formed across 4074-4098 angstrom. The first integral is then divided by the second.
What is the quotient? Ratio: 1.04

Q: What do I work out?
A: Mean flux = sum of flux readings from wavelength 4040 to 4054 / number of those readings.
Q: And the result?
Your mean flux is 16.3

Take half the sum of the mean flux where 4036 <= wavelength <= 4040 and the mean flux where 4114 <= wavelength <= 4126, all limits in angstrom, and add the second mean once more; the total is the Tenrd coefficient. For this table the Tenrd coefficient 28.7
